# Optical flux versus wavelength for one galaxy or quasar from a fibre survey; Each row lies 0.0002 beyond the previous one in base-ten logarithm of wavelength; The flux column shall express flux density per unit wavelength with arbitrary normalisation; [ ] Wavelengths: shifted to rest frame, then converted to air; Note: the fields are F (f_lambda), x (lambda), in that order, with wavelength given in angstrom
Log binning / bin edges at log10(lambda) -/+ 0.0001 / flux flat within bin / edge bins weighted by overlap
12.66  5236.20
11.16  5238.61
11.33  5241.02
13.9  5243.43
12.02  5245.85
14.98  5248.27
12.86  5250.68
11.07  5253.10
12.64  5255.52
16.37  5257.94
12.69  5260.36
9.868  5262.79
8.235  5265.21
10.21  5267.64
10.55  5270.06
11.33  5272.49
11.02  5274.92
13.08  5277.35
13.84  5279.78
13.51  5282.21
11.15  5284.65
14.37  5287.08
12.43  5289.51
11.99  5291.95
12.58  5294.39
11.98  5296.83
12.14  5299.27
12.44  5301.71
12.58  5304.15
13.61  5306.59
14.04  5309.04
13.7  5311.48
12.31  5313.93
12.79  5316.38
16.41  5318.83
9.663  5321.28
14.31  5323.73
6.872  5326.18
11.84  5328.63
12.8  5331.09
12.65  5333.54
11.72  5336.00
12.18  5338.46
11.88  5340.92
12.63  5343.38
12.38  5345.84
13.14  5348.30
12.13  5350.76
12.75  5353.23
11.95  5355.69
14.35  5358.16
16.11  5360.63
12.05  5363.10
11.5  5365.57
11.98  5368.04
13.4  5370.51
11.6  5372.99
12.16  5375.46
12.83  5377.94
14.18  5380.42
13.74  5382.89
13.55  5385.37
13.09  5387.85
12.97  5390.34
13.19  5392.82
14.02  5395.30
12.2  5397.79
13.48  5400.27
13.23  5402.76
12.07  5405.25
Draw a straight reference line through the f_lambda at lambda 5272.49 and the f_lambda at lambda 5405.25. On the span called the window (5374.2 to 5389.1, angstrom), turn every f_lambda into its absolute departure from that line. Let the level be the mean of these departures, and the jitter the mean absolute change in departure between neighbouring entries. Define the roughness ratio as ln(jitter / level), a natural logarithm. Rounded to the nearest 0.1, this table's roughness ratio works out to -0.7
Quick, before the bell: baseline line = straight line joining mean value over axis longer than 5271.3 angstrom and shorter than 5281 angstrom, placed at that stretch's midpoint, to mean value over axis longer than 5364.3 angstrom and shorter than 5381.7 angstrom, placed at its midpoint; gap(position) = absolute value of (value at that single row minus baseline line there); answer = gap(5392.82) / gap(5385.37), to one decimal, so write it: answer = 0.6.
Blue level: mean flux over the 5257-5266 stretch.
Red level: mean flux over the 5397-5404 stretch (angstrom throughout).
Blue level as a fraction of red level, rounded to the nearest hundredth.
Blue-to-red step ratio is 0.91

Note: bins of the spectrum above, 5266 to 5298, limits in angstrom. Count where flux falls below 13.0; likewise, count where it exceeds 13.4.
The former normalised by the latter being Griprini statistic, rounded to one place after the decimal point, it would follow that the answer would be 3.0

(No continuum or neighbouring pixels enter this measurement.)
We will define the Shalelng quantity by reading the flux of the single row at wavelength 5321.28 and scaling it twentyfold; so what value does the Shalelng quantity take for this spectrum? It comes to 193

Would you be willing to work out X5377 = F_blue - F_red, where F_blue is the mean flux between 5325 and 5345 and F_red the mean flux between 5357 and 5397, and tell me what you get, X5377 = -1.6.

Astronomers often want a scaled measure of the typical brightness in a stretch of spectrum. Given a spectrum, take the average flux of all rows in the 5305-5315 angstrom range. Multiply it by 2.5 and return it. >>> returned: 33.5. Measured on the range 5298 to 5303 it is 30.7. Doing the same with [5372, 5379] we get 30.5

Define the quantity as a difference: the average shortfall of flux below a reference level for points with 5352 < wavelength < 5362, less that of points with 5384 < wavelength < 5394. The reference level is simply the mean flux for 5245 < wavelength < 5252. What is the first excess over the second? -0.6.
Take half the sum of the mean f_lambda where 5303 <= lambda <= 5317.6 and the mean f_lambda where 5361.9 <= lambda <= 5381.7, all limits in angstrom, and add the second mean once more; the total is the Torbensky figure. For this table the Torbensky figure 25.3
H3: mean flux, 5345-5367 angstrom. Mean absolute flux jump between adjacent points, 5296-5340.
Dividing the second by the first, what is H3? 0.156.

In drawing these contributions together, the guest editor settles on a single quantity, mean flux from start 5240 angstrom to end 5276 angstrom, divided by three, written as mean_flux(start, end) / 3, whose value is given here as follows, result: 3.98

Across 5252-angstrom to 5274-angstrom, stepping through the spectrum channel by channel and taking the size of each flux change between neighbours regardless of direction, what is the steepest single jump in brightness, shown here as 4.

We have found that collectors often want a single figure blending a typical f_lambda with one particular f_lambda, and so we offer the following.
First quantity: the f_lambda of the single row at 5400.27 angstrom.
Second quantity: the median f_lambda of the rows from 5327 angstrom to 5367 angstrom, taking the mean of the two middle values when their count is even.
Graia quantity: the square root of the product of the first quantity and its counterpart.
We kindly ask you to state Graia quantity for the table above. 12.9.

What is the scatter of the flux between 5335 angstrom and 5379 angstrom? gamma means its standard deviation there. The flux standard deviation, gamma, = 1.1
